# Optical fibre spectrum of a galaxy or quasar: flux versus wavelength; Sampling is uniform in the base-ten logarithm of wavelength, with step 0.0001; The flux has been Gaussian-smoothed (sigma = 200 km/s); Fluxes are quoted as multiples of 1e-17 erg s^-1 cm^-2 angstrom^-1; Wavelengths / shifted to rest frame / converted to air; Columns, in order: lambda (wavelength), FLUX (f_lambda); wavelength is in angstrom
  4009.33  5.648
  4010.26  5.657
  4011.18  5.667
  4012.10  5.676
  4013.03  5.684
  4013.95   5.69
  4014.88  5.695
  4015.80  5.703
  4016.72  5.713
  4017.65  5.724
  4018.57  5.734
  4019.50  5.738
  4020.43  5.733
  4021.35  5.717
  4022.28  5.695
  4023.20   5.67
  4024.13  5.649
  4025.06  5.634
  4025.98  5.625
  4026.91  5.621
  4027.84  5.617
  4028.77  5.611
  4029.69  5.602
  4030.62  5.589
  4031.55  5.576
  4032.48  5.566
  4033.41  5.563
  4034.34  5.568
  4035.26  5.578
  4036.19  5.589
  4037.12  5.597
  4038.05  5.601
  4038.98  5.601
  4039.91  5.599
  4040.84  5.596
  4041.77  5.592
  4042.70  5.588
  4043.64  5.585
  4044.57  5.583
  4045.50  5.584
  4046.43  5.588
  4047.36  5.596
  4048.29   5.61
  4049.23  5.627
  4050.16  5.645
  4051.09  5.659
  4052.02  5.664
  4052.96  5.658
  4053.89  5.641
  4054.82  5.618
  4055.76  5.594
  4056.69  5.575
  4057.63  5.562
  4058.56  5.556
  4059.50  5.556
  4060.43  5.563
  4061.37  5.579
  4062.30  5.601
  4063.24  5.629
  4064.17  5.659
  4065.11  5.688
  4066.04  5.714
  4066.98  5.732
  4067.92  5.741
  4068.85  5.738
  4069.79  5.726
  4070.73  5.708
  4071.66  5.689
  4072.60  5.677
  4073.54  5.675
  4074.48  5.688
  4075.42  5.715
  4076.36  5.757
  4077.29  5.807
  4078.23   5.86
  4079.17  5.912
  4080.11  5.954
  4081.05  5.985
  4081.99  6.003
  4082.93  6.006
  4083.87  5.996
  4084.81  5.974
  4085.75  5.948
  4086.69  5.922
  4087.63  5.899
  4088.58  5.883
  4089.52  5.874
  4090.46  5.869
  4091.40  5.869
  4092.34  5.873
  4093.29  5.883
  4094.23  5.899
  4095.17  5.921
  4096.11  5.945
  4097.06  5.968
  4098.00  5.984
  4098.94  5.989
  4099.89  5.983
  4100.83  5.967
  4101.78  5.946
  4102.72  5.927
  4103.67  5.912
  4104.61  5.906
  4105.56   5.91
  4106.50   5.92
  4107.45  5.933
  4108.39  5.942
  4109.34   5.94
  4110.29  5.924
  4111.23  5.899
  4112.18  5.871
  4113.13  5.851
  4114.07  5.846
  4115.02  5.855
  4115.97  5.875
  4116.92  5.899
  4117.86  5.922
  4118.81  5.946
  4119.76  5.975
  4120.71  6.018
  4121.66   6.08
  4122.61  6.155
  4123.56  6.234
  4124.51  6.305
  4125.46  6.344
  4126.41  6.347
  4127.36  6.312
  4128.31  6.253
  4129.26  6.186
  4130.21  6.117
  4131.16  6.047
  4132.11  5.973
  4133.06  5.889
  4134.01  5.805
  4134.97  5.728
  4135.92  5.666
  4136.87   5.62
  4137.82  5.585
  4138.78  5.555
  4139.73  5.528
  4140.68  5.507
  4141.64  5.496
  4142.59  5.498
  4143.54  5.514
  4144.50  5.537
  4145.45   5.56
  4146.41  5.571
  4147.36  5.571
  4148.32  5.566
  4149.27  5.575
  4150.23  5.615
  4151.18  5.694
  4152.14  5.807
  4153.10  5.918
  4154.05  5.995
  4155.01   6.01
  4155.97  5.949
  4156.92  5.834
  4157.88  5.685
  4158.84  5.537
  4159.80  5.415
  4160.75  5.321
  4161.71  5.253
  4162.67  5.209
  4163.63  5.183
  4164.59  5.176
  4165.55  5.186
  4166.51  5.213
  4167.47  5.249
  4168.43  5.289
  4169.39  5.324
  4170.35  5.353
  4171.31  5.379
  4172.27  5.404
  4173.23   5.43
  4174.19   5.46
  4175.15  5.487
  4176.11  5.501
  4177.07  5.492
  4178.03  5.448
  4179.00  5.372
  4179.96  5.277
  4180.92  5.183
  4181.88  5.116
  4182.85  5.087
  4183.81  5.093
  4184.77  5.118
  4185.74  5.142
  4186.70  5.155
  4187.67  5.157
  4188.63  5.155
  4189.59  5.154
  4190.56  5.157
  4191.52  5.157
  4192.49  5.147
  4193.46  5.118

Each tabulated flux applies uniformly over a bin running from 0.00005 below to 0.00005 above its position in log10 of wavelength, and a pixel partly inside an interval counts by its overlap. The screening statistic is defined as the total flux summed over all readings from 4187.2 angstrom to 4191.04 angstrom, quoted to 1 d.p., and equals 20.6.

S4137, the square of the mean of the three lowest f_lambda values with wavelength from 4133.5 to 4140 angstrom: 30.9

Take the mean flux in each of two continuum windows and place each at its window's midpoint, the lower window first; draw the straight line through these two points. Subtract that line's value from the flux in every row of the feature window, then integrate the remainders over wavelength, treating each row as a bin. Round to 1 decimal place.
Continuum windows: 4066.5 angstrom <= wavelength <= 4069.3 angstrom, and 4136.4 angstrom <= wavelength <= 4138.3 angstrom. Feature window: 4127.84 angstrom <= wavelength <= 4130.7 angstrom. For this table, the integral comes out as 1.6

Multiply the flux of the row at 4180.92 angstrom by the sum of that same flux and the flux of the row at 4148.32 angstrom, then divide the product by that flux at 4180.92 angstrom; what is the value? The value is 10.7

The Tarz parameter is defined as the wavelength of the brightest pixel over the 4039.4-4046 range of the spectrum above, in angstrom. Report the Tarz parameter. 4039.91 angstrom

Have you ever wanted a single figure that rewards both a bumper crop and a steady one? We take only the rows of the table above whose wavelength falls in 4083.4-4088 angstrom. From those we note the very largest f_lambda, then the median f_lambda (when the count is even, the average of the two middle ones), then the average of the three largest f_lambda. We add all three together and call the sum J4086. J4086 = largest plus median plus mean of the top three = 17.9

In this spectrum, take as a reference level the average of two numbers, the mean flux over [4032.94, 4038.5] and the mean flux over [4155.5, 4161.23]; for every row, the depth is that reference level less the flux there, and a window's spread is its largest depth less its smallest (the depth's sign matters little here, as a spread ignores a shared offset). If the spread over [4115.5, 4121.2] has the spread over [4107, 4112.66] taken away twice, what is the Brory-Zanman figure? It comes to 0.00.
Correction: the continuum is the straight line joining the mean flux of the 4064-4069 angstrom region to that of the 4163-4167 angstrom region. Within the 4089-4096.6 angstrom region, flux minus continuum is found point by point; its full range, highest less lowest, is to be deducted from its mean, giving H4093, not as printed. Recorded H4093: 0.21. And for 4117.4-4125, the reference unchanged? 0.24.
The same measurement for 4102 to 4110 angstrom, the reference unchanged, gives 0.36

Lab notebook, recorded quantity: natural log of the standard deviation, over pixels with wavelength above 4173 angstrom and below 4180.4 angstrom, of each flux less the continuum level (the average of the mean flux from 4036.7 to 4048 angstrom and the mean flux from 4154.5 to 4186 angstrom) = -2.6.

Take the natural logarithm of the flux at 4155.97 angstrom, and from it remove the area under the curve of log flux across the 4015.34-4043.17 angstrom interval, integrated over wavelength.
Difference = -46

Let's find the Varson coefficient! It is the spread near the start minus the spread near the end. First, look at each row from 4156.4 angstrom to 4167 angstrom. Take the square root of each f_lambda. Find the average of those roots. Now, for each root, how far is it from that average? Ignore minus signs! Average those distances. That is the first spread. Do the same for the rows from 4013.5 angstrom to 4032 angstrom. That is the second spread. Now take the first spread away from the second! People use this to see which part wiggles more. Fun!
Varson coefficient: -0.029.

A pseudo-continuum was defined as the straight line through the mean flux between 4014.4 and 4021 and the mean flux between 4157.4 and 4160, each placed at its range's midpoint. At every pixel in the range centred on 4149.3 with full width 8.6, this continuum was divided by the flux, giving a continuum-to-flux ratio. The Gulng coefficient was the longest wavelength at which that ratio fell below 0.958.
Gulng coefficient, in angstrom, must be 4153.10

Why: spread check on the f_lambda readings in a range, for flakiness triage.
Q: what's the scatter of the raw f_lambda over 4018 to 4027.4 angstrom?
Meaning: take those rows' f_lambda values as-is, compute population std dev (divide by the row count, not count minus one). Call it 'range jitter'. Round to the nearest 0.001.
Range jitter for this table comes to 0.045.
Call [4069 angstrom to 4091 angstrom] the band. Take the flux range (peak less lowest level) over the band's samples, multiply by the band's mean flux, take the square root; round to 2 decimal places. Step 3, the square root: 1.39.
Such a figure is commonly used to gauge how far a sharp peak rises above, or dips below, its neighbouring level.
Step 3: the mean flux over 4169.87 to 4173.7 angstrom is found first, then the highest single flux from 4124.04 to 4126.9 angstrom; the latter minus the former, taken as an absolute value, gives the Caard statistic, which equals 1.0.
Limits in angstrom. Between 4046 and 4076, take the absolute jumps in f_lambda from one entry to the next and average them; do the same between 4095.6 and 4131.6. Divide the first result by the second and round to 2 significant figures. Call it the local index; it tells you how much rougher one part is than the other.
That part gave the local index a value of 0.53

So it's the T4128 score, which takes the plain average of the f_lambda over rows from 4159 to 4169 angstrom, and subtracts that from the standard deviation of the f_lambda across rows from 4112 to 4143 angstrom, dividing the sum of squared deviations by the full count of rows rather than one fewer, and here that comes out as -5.0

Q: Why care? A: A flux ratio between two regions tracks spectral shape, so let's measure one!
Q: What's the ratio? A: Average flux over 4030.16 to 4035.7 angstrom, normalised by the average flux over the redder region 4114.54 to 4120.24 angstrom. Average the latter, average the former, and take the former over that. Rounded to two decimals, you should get 0.94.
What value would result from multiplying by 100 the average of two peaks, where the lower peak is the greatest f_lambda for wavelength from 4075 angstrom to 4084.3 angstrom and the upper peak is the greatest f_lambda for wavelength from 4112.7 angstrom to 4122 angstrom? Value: 604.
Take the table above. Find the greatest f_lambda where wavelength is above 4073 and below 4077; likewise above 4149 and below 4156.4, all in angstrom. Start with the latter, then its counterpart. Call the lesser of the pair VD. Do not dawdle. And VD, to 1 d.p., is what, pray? 5.8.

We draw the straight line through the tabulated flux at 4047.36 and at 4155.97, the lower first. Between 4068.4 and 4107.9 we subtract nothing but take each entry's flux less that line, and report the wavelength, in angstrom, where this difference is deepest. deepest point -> 4073.54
